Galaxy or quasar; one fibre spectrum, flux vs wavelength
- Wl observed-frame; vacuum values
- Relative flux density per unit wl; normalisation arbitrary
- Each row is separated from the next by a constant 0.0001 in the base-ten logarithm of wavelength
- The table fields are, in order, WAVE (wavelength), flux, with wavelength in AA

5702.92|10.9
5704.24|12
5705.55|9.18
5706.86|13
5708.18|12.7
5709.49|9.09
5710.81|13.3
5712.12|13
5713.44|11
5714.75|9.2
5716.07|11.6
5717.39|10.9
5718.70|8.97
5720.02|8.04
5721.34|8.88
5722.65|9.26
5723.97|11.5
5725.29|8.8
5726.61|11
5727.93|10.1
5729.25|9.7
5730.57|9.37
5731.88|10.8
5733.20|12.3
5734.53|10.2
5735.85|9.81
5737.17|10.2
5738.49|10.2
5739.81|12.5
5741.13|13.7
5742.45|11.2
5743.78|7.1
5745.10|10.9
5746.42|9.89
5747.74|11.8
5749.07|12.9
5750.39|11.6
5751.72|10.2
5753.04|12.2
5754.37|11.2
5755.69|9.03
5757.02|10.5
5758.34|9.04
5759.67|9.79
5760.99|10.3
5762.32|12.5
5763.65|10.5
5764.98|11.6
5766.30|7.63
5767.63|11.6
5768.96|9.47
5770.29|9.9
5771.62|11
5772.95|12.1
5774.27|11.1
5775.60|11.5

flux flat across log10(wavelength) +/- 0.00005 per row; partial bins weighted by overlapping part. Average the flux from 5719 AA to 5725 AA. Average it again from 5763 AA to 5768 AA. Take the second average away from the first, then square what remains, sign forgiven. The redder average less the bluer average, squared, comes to 0.8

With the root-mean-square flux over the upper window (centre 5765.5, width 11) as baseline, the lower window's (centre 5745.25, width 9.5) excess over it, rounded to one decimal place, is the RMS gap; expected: 0.7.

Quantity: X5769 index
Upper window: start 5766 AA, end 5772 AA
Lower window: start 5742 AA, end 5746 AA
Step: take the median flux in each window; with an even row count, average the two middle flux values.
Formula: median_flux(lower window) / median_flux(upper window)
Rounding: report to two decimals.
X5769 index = 1.10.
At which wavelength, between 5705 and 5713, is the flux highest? 5710.81 AA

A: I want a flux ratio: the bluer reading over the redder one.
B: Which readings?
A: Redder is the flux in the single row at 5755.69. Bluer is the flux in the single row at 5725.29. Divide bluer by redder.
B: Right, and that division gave 0.97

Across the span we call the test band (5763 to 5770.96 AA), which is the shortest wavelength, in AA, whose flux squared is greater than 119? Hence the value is 5764.98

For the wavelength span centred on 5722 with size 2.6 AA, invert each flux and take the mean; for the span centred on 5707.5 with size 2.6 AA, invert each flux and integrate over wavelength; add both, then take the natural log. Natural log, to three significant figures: -1.16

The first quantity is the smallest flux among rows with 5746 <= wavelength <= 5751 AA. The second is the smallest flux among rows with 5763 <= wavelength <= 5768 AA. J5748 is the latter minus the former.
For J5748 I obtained -2.3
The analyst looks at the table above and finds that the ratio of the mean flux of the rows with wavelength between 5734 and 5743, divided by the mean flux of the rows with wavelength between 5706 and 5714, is 0.93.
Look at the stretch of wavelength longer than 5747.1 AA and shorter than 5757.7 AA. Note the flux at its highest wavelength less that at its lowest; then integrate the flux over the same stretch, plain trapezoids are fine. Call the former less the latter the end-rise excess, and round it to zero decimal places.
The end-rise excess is -120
